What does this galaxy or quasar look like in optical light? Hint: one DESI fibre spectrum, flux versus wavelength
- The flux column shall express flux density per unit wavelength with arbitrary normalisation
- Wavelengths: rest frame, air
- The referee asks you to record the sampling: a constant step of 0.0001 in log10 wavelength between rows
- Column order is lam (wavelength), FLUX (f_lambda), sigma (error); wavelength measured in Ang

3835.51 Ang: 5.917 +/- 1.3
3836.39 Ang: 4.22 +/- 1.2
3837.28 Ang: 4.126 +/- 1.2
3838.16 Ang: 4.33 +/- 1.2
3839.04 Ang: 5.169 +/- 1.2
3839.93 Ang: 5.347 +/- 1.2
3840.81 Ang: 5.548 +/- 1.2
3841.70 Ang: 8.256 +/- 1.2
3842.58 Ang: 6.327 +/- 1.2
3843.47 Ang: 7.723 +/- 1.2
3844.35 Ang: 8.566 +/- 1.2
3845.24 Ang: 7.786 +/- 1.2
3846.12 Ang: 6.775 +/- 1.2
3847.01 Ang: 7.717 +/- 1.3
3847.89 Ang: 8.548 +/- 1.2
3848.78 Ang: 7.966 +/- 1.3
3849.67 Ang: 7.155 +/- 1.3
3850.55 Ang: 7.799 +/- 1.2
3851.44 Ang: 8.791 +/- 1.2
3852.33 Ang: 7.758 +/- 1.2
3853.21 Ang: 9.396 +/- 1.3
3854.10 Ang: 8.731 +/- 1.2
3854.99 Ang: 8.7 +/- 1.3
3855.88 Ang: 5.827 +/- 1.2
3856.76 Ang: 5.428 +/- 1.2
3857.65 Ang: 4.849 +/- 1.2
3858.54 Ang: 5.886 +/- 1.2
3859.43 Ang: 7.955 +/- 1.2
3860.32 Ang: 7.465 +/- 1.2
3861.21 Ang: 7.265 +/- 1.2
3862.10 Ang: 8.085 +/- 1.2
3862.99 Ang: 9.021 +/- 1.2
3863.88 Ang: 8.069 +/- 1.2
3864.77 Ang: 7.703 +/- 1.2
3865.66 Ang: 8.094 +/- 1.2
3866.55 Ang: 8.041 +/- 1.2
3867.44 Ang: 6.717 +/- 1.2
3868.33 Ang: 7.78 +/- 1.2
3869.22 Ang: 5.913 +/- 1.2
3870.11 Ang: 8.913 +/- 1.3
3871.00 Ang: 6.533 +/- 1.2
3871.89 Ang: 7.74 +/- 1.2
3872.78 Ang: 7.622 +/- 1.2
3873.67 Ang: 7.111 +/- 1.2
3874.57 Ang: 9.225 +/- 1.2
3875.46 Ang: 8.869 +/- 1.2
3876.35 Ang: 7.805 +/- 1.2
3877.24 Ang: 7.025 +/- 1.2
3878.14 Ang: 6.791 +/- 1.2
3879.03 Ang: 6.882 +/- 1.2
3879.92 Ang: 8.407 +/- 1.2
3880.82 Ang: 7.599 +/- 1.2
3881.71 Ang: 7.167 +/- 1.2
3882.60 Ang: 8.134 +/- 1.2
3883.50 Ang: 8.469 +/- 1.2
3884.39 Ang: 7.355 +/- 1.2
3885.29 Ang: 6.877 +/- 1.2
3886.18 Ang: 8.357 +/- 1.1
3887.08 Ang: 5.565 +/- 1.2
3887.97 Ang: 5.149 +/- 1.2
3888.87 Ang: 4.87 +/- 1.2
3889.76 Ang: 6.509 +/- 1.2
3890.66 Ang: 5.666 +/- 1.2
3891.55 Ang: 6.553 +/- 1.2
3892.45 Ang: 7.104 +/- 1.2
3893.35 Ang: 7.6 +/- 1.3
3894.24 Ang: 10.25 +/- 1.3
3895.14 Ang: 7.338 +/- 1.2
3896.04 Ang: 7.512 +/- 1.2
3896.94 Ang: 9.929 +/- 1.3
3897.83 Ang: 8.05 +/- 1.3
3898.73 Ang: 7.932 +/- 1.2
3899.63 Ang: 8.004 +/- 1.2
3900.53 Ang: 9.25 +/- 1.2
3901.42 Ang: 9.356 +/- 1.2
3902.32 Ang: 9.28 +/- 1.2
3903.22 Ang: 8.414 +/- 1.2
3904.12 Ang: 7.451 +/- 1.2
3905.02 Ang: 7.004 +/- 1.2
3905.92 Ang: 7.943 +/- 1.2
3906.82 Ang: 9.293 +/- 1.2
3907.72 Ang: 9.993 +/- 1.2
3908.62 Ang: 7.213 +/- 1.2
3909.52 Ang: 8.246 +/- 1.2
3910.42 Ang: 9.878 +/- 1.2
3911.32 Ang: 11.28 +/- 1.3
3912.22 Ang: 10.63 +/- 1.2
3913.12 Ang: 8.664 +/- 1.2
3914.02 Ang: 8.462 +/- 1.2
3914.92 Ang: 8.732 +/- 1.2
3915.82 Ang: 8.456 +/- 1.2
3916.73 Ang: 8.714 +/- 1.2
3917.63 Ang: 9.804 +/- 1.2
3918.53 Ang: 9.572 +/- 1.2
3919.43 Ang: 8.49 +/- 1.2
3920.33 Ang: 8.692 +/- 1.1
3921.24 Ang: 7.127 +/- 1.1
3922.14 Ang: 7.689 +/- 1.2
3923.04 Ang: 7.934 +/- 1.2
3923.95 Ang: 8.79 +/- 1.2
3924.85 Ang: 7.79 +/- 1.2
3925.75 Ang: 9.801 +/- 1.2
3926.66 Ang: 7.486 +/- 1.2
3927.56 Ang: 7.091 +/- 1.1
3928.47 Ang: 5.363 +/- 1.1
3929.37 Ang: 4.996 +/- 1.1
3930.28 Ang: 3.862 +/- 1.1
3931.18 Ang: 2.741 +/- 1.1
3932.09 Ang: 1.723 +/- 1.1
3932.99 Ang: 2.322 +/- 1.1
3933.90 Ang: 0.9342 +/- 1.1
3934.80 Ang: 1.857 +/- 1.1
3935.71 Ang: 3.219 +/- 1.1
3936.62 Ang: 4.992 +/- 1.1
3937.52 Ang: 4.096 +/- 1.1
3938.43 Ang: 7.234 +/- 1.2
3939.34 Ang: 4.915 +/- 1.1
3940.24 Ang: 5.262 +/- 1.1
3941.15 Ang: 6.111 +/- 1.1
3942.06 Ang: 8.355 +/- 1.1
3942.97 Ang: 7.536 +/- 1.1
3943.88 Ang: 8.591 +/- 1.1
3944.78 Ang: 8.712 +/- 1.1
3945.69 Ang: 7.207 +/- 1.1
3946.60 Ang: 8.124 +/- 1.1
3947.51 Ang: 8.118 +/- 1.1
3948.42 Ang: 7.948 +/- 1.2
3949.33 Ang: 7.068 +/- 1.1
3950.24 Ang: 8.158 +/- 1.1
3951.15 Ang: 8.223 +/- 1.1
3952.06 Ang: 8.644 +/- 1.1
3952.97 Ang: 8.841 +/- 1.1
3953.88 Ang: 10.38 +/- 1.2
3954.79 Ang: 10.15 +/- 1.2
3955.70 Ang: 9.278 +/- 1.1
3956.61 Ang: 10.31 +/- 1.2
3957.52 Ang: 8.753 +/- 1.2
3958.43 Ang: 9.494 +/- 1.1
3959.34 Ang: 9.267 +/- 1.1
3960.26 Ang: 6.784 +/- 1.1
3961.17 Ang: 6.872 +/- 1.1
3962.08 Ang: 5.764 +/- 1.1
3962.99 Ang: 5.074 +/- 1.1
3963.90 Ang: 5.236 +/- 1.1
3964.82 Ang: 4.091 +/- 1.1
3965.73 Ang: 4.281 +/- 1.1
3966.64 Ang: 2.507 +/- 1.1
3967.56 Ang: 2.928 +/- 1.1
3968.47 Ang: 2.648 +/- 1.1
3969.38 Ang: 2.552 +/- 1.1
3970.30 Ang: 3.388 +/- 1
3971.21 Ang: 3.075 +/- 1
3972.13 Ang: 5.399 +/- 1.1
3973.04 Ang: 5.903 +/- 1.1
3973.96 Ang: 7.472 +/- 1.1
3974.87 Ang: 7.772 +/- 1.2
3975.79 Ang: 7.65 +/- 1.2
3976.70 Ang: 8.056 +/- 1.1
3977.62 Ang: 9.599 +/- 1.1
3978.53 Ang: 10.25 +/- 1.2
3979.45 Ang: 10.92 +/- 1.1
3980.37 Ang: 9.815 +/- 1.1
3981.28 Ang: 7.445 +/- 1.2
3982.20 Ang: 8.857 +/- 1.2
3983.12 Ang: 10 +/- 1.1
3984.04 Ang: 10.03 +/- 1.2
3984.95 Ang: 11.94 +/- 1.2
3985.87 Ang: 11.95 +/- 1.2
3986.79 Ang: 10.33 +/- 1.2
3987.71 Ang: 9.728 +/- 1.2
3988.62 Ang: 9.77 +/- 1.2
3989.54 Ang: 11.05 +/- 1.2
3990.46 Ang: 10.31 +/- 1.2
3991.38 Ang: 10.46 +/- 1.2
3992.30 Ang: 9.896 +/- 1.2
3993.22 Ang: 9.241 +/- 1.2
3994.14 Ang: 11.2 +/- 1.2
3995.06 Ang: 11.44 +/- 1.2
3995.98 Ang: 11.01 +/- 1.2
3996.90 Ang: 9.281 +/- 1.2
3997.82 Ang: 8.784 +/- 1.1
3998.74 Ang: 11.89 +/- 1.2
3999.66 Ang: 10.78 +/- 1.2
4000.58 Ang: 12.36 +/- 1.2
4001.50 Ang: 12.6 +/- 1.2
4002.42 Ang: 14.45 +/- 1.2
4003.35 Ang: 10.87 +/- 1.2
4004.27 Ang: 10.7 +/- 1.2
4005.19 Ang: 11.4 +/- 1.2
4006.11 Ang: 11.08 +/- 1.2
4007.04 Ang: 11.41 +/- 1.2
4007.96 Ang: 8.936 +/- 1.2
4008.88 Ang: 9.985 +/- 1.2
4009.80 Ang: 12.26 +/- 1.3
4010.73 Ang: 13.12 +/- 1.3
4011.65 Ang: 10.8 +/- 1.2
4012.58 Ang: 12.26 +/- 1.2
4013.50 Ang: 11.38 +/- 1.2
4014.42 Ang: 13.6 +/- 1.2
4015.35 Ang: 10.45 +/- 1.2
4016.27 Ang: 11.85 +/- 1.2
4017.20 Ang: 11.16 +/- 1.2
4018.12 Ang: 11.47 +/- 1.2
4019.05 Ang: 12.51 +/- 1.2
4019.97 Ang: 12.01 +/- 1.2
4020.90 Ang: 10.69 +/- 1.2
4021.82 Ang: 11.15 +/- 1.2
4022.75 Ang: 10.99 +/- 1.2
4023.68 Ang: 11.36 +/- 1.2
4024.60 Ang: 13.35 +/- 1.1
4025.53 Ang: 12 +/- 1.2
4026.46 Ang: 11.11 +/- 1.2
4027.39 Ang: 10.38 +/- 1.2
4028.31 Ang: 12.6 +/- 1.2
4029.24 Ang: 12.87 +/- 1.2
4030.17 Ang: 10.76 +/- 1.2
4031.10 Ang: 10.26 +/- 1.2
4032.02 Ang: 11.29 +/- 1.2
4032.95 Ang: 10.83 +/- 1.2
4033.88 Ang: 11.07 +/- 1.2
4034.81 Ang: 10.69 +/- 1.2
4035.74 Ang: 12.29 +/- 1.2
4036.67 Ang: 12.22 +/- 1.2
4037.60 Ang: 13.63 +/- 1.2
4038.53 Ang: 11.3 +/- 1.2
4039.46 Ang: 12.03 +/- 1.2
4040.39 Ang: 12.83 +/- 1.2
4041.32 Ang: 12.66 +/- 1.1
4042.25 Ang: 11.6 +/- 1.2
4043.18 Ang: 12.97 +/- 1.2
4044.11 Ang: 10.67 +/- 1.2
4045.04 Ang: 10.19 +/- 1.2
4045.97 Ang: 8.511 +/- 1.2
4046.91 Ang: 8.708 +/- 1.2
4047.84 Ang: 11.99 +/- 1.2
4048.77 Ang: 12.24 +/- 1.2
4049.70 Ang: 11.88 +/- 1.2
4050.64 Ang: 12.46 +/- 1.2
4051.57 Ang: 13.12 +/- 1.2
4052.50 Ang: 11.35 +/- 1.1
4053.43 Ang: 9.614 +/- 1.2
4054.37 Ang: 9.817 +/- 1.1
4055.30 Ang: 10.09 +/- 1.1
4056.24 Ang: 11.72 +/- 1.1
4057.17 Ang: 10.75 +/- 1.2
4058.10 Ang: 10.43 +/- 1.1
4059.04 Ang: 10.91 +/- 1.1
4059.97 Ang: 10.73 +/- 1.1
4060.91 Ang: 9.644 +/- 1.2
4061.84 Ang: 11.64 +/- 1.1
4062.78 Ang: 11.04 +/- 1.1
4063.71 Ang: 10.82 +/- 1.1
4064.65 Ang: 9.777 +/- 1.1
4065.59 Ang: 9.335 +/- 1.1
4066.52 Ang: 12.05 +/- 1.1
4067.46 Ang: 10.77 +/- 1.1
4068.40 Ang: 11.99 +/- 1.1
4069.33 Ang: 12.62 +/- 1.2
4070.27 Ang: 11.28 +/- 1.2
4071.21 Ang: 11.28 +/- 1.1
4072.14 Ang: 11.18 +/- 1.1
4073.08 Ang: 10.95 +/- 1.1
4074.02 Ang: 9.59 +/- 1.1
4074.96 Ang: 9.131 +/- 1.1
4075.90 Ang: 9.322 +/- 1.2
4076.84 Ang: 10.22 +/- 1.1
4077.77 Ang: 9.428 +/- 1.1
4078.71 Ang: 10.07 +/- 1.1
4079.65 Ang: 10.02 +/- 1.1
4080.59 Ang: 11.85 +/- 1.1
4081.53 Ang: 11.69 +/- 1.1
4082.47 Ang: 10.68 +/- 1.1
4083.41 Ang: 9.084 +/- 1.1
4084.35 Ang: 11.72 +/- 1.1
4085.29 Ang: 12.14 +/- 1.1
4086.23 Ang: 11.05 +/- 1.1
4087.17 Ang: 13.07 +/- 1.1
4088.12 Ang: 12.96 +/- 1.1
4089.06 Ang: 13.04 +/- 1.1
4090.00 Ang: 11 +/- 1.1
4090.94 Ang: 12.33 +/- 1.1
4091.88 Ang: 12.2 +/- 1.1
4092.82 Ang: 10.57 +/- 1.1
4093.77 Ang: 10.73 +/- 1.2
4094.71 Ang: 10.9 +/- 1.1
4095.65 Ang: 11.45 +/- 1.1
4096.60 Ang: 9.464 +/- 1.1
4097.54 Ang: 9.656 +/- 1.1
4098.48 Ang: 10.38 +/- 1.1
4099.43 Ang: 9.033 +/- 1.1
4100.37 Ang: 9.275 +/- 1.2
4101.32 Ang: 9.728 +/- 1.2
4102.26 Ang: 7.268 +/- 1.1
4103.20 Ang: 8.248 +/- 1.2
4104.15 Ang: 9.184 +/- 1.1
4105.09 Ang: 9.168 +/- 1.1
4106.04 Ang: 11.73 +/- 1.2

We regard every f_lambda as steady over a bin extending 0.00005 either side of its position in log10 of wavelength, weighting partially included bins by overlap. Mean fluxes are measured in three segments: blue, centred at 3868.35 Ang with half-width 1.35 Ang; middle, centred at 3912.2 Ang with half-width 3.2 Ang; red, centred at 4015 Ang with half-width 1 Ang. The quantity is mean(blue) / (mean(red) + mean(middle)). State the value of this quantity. 0.32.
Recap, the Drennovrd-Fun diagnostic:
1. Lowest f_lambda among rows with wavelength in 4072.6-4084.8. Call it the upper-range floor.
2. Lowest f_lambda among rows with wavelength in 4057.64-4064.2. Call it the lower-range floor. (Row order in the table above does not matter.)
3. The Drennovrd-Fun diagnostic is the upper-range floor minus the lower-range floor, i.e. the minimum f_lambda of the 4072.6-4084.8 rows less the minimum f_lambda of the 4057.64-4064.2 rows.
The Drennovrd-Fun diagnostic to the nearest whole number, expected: -1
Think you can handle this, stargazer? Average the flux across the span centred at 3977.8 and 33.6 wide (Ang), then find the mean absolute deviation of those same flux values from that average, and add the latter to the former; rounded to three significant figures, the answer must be 10.3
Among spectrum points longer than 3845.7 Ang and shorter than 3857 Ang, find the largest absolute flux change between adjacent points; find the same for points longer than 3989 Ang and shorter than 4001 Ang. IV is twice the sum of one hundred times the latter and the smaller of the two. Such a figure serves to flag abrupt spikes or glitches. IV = 627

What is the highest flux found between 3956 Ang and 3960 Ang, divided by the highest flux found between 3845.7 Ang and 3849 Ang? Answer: 1.2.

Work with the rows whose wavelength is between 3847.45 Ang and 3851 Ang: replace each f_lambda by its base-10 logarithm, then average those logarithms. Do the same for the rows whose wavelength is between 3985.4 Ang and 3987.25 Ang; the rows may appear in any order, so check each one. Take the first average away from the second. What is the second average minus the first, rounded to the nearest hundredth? 0.15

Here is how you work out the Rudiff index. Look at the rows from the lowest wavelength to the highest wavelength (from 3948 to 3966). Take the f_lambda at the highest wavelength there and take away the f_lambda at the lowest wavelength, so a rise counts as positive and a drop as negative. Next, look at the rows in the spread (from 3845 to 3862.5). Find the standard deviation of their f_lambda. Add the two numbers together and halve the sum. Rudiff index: -1.2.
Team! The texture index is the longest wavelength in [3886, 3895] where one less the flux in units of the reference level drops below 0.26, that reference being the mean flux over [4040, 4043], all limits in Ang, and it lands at 3894.24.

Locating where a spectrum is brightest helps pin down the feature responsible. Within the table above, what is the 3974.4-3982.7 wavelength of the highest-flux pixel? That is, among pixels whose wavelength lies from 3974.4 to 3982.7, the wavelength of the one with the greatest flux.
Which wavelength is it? 3979.45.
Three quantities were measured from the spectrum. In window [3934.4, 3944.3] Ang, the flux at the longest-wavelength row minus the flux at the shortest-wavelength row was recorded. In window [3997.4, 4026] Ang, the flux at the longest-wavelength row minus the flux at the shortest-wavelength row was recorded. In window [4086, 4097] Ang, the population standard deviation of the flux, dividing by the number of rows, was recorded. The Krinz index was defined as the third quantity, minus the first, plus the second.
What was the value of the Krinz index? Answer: -2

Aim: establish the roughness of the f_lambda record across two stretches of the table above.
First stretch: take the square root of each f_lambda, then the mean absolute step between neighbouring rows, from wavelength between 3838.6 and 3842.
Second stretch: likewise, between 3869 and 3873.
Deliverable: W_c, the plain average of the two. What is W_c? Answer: 0.254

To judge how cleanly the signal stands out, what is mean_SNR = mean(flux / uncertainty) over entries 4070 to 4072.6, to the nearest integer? 10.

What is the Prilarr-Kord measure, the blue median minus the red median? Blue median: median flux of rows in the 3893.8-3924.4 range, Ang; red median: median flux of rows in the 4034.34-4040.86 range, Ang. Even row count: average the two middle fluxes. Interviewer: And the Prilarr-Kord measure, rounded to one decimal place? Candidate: -3.6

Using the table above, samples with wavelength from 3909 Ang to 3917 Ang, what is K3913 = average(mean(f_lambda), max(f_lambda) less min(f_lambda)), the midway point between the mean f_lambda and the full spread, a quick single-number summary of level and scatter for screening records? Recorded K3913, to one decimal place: 6.1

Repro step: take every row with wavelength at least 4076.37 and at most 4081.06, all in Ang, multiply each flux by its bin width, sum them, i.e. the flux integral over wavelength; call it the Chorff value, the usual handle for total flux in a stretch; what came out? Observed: 48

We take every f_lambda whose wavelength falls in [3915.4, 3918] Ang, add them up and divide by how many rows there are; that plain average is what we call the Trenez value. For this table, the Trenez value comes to 9.0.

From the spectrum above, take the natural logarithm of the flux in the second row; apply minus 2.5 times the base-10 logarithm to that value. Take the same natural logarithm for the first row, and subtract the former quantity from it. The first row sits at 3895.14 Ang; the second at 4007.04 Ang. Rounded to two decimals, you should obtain 2.96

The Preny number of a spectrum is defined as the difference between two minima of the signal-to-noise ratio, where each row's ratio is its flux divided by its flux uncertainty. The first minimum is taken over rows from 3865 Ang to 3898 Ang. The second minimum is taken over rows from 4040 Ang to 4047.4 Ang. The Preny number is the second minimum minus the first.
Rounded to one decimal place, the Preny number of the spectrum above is 3.0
